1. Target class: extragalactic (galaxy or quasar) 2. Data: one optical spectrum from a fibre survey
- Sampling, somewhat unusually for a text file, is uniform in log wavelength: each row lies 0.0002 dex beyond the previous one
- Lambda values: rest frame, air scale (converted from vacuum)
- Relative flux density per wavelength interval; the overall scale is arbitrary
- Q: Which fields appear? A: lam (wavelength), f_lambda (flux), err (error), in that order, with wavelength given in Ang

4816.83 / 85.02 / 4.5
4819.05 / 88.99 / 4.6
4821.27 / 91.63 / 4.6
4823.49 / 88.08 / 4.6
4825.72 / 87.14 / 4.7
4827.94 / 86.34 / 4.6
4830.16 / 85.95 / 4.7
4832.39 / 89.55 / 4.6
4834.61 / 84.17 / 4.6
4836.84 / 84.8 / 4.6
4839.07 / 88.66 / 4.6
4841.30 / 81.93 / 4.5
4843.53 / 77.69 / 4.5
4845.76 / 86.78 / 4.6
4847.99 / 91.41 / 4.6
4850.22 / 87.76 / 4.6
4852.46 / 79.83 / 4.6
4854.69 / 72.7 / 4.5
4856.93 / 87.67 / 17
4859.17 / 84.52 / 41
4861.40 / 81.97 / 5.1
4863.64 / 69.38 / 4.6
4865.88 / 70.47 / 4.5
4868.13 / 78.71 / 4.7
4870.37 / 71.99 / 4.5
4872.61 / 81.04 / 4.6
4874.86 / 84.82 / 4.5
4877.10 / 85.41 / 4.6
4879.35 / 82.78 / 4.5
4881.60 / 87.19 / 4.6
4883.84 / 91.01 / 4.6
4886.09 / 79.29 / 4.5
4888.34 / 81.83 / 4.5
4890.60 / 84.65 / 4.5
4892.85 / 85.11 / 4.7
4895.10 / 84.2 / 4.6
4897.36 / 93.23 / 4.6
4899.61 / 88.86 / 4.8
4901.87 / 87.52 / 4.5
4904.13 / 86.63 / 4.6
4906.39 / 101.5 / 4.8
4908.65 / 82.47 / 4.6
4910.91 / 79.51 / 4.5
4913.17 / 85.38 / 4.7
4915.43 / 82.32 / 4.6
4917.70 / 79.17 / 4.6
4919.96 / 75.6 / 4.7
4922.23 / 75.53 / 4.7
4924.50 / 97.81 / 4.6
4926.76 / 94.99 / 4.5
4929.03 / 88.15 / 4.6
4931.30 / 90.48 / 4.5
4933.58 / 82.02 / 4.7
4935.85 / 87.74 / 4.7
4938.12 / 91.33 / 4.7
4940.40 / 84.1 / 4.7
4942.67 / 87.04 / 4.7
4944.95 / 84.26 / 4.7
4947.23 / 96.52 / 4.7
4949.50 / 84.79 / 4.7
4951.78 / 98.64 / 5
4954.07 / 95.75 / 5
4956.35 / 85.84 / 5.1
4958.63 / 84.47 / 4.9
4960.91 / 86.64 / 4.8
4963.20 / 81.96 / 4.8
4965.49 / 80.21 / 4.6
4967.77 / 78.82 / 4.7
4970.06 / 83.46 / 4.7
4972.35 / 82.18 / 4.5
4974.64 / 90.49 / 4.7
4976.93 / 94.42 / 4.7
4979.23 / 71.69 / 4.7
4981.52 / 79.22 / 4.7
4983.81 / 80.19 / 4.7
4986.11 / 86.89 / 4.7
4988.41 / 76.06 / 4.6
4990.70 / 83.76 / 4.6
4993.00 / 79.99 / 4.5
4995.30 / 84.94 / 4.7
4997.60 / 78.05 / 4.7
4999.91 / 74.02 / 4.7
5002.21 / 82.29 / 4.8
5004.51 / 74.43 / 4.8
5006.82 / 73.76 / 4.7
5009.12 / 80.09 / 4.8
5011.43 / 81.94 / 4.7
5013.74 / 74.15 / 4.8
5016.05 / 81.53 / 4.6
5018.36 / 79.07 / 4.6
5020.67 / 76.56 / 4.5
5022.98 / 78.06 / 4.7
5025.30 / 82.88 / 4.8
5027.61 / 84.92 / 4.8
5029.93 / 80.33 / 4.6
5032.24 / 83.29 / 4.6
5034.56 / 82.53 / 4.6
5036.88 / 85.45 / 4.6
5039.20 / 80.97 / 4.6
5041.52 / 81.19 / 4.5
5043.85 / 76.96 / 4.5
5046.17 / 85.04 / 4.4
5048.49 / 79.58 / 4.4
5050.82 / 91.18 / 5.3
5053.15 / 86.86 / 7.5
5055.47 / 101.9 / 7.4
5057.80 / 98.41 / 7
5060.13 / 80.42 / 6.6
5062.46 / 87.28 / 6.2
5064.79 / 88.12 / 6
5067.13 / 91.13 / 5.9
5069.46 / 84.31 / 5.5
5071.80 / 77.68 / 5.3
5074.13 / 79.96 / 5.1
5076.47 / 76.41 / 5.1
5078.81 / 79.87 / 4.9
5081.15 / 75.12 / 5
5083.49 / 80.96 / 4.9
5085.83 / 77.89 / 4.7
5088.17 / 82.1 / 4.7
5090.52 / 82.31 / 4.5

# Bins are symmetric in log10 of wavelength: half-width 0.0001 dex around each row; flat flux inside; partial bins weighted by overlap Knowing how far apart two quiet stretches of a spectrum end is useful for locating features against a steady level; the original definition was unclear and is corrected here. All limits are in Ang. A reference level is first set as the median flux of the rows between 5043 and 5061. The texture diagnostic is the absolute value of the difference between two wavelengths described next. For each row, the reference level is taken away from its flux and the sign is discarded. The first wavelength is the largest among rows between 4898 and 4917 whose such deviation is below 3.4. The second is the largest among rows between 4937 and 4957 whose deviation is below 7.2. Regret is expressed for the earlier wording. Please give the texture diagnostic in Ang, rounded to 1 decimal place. 43.2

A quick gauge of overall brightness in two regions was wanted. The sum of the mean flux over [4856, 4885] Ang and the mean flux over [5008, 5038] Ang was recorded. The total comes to 162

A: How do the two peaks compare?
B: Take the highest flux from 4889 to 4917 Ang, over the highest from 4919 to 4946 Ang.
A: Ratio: 1.04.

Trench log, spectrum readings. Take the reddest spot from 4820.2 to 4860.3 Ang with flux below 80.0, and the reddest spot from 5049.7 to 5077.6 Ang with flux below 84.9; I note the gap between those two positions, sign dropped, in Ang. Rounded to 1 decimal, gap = 221.8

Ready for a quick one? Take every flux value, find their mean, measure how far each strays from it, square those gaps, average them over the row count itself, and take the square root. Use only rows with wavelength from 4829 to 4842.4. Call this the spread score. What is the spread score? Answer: 2.6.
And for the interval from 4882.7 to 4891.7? 4.4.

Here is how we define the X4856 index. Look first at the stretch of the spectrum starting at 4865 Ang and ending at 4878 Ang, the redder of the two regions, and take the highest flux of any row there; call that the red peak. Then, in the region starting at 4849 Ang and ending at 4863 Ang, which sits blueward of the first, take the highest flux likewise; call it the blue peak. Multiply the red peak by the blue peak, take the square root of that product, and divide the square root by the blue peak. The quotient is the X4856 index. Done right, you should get 0.99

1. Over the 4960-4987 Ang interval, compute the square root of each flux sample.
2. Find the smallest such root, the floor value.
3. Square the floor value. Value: 71.7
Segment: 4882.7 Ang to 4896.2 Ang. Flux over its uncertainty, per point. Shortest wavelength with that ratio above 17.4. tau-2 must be 4883.84 Ang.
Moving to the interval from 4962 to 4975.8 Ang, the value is 4965.49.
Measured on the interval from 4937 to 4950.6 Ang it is 4938.12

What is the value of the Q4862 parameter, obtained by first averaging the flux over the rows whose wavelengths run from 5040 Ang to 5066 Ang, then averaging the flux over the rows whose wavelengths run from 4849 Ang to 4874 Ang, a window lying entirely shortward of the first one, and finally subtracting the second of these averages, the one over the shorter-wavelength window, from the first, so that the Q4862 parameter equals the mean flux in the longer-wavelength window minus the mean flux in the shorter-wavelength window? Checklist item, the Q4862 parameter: 8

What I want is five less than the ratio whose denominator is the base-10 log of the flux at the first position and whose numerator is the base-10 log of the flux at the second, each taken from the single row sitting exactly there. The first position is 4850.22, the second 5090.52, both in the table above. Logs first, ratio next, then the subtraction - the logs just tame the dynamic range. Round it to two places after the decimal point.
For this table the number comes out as -4.01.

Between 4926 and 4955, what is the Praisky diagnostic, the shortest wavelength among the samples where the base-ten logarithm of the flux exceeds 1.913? 4926.76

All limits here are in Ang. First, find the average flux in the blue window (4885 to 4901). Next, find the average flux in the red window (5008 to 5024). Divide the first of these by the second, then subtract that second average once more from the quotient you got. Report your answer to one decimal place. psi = -77.7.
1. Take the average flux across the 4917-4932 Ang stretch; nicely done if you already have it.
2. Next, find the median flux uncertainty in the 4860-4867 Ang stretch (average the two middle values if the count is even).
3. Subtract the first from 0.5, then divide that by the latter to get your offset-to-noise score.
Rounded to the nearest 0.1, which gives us -18.6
